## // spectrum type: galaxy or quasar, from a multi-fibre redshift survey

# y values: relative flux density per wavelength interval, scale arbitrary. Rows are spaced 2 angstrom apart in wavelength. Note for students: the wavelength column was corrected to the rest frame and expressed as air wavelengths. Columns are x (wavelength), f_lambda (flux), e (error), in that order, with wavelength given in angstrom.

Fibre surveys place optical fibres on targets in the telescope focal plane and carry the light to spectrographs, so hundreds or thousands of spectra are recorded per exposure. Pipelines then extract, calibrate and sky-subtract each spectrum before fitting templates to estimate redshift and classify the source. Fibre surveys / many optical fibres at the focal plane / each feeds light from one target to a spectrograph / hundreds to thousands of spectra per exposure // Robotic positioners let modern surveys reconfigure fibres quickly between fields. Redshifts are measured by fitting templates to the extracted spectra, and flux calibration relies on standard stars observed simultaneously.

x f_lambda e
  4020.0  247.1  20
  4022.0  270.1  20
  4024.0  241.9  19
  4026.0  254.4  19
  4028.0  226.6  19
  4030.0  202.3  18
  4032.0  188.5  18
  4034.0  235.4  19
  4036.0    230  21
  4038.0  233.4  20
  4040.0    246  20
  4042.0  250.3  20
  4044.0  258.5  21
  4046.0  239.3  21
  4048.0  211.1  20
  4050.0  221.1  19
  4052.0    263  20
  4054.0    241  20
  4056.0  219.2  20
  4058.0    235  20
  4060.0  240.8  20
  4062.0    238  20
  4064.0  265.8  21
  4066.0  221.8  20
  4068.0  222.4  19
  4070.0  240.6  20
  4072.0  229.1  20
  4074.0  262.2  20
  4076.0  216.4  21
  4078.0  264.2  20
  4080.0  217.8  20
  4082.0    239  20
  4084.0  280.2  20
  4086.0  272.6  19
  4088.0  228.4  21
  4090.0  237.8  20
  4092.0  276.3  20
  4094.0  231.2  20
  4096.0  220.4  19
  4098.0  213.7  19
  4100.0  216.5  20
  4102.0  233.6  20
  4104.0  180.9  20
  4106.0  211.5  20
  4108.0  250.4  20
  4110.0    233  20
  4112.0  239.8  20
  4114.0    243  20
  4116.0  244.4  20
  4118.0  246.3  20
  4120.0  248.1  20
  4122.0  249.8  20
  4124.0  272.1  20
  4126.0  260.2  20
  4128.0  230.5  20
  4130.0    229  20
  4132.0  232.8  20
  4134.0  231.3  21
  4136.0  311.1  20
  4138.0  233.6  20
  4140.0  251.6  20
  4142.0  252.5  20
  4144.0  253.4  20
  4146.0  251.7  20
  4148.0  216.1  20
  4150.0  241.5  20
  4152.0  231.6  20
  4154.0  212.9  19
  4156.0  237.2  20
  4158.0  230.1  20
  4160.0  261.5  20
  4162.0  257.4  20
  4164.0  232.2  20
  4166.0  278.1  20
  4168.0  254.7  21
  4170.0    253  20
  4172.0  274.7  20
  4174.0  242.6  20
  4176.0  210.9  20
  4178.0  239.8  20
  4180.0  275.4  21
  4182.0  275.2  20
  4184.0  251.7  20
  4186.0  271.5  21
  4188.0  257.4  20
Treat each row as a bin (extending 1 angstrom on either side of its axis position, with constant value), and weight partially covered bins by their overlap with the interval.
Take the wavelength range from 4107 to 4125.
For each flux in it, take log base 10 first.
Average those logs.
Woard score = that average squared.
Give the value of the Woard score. 5.73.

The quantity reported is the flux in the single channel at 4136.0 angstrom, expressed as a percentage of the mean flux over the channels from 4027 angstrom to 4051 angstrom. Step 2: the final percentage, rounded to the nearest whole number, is 136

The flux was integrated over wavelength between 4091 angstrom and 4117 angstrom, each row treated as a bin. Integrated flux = 5989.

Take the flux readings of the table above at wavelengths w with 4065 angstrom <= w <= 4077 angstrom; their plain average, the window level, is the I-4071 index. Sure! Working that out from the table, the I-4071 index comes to 232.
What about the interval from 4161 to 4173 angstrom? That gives 258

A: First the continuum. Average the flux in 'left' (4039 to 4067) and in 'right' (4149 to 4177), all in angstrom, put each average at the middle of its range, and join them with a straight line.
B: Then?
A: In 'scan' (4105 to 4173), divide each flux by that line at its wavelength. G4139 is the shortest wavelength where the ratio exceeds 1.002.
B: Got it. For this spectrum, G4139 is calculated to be 4108.0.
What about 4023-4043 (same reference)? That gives 4024.0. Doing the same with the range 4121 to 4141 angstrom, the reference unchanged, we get 4122.0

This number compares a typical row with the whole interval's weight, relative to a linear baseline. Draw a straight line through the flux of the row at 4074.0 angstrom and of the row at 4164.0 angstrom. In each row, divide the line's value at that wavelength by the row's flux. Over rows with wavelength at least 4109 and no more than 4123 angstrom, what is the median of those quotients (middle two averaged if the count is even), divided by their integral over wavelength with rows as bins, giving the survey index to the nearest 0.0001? 0.0711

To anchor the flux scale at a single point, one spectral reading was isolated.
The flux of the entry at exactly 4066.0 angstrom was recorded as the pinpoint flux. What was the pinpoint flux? 221.8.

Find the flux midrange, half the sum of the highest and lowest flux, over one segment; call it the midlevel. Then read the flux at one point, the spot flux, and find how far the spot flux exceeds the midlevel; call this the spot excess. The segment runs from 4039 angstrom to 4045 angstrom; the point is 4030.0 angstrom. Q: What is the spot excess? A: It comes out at -50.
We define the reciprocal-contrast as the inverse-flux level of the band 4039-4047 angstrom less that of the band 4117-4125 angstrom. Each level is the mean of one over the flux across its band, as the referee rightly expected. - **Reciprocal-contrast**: 0.0001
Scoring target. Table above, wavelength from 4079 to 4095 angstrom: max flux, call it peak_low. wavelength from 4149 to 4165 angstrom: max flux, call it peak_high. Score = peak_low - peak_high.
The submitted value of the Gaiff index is 19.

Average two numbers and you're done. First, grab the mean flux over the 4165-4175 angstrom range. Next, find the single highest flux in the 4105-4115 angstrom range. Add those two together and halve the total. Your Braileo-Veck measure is 256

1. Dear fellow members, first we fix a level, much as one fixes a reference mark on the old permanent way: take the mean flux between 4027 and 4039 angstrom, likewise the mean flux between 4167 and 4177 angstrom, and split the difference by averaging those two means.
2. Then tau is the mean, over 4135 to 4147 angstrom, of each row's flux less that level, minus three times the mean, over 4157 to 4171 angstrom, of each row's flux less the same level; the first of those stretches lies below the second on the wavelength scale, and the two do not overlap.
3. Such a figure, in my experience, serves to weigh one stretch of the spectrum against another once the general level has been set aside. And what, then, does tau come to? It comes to -32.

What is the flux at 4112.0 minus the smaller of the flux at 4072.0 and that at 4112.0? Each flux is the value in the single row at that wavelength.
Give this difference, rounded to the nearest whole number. 11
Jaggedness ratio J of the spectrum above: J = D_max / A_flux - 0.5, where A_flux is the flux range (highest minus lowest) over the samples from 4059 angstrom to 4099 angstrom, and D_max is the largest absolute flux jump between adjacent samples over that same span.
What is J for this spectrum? 0.22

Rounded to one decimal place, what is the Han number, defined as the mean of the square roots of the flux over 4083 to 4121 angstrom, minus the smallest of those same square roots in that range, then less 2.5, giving -0.6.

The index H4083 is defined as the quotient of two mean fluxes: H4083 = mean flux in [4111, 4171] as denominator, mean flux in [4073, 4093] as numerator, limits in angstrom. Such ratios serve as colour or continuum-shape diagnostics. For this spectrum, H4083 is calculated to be 1.01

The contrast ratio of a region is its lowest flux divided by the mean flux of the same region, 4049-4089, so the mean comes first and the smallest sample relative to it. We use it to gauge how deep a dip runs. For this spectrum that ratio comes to 0.90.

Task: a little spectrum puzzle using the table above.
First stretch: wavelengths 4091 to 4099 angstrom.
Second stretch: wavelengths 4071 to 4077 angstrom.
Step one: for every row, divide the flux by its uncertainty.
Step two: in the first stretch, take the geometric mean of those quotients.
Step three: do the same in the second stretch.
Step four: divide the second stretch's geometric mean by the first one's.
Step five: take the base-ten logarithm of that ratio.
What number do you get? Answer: -0.02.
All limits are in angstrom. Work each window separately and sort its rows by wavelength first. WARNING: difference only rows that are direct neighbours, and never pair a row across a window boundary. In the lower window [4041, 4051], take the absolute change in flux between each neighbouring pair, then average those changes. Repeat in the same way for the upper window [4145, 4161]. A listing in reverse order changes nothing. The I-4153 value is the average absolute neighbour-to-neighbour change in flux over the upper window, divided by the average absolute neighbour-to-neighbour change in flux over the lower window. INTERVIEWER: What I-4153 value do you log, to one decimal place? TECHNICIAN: 1.3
